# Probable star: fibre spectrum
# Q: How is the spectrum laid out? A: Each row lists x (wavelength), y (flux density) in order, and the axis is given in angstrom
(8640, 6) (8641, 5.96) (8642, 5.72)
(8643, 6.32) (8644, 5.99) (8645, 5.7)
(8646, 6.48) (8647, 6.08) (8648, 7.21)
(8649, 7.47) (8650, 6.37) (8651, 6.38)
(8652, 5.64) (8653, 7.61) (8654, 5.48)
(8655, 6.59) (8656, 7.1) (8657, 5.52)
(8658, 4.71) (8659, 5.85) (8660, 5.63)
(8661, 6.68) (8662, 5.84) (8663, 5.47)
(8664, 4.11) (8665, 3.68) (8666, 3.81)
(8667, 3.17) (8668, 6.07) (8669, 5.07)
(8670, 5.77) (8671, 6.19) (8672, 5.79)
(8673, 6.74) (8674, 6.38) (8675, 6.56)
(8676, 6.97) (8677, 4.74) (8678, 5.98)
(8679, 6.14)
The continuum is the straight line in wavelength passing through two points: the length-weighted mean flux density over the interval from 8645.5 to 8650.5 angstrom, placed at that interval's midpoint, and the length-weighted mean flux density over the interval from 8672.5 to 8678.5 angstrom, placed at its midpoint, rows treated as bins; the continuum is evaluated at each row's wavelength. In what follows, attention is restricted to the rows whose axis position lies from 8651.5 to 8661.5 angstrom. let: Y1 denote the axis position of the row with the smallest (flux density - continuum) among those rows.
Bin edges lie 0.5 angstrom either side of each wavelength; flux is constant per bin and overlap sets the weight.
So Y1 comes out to 8658 angstrom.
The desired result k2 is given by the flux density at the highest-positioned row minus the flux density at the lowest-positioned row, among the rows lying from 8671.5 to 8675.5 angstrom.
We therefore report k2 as 0.77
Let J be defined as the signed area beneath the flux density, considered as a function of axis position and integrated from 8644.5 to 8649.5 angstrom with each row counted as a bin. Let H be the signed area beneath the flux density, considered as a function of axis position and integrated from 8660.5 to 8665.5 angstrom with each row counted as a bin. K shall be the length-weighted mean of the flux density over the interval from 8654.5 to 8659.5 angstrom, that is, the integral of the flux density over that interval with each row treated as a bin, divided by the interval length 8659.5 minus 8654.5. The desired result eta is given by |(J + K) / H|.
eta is 1.51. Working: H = 26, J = 32.9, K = 6.0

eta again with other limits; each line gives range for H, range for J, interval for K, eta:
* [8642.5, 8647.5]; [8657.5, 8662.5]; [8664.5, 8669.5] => 1.08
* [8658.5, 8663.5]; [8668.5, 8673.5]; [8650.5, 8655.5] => 1.22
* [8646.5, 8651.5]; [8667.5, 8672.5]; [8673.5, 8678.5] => 1.04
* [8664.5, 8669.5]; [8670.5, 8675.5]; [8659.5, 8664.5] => 1.71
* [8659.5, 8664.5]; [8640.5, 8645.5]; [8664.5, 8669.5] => 1.23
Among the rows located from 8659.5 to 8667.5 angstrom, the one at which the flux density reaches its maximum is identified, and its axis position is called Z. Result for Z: 8661 angstrom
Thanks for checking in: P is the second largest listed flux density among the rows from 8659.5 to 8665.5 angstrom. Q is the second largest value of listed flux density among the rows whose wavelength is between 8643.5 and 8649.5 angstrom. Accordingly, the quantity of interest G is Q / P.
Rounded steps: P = 5.84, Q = 7.21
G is 1.23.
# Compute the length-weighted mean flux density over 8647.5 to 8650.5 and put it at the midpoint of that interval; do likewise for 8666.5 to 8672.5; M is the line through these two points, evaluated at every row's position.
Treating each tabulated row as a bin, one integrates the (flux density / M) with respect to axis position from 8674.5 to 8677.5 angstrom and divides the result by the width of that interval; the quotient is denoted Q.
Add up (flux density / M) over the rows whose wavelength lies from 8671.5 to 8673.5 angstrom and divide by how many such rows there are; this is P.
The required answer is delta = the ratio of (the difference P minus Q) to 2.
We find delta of -0.02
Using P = 1.23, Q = 1.26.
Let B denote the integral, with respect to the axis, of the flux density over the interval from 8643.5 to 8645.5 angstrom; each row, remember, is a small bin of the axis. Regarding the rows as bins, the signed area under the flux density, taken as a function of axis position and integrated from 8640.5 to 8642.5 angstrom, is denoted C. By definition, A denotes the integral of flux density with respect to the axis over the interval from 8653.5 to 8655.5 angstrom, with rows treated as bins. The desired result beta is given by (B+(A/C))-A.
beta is 0.7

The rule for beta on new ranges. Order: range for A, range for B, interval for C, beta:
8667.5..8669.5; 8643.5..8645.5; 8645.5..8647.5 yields 1.4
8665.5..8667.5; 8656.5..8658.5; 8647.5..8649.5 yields 3.7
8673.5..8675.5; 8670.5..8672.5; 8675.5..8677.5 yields 0.1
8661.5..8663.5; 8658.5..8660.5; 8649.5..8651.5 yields 1.1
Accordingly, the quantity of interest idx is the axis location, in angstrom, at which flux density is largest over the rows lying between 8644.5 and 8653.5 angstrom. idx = 8653 angstrom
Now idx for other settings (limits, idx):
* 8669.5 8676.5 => 8676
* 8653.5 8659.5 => 8656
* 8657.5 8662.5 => 8661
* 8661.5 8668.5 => 8668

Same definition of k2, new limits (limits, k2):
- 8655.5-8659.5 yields -1.25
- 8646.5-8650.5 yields 0.29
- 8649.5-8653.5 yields 1.24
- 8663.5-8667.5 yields -0.94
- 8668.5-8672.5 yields 0.72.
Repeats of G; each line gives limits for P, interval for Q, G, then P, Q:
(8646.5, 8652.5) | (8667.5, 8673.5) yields 0.86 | 7.21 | 6.19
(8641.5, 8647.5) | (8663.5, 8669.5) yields 0.80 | 6.32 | 5.07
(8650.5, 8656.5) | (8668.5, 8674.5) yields 0.90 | 7.1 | 6.38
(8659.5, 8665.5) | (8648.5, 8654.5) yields 1.28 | 5.84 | 7.47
